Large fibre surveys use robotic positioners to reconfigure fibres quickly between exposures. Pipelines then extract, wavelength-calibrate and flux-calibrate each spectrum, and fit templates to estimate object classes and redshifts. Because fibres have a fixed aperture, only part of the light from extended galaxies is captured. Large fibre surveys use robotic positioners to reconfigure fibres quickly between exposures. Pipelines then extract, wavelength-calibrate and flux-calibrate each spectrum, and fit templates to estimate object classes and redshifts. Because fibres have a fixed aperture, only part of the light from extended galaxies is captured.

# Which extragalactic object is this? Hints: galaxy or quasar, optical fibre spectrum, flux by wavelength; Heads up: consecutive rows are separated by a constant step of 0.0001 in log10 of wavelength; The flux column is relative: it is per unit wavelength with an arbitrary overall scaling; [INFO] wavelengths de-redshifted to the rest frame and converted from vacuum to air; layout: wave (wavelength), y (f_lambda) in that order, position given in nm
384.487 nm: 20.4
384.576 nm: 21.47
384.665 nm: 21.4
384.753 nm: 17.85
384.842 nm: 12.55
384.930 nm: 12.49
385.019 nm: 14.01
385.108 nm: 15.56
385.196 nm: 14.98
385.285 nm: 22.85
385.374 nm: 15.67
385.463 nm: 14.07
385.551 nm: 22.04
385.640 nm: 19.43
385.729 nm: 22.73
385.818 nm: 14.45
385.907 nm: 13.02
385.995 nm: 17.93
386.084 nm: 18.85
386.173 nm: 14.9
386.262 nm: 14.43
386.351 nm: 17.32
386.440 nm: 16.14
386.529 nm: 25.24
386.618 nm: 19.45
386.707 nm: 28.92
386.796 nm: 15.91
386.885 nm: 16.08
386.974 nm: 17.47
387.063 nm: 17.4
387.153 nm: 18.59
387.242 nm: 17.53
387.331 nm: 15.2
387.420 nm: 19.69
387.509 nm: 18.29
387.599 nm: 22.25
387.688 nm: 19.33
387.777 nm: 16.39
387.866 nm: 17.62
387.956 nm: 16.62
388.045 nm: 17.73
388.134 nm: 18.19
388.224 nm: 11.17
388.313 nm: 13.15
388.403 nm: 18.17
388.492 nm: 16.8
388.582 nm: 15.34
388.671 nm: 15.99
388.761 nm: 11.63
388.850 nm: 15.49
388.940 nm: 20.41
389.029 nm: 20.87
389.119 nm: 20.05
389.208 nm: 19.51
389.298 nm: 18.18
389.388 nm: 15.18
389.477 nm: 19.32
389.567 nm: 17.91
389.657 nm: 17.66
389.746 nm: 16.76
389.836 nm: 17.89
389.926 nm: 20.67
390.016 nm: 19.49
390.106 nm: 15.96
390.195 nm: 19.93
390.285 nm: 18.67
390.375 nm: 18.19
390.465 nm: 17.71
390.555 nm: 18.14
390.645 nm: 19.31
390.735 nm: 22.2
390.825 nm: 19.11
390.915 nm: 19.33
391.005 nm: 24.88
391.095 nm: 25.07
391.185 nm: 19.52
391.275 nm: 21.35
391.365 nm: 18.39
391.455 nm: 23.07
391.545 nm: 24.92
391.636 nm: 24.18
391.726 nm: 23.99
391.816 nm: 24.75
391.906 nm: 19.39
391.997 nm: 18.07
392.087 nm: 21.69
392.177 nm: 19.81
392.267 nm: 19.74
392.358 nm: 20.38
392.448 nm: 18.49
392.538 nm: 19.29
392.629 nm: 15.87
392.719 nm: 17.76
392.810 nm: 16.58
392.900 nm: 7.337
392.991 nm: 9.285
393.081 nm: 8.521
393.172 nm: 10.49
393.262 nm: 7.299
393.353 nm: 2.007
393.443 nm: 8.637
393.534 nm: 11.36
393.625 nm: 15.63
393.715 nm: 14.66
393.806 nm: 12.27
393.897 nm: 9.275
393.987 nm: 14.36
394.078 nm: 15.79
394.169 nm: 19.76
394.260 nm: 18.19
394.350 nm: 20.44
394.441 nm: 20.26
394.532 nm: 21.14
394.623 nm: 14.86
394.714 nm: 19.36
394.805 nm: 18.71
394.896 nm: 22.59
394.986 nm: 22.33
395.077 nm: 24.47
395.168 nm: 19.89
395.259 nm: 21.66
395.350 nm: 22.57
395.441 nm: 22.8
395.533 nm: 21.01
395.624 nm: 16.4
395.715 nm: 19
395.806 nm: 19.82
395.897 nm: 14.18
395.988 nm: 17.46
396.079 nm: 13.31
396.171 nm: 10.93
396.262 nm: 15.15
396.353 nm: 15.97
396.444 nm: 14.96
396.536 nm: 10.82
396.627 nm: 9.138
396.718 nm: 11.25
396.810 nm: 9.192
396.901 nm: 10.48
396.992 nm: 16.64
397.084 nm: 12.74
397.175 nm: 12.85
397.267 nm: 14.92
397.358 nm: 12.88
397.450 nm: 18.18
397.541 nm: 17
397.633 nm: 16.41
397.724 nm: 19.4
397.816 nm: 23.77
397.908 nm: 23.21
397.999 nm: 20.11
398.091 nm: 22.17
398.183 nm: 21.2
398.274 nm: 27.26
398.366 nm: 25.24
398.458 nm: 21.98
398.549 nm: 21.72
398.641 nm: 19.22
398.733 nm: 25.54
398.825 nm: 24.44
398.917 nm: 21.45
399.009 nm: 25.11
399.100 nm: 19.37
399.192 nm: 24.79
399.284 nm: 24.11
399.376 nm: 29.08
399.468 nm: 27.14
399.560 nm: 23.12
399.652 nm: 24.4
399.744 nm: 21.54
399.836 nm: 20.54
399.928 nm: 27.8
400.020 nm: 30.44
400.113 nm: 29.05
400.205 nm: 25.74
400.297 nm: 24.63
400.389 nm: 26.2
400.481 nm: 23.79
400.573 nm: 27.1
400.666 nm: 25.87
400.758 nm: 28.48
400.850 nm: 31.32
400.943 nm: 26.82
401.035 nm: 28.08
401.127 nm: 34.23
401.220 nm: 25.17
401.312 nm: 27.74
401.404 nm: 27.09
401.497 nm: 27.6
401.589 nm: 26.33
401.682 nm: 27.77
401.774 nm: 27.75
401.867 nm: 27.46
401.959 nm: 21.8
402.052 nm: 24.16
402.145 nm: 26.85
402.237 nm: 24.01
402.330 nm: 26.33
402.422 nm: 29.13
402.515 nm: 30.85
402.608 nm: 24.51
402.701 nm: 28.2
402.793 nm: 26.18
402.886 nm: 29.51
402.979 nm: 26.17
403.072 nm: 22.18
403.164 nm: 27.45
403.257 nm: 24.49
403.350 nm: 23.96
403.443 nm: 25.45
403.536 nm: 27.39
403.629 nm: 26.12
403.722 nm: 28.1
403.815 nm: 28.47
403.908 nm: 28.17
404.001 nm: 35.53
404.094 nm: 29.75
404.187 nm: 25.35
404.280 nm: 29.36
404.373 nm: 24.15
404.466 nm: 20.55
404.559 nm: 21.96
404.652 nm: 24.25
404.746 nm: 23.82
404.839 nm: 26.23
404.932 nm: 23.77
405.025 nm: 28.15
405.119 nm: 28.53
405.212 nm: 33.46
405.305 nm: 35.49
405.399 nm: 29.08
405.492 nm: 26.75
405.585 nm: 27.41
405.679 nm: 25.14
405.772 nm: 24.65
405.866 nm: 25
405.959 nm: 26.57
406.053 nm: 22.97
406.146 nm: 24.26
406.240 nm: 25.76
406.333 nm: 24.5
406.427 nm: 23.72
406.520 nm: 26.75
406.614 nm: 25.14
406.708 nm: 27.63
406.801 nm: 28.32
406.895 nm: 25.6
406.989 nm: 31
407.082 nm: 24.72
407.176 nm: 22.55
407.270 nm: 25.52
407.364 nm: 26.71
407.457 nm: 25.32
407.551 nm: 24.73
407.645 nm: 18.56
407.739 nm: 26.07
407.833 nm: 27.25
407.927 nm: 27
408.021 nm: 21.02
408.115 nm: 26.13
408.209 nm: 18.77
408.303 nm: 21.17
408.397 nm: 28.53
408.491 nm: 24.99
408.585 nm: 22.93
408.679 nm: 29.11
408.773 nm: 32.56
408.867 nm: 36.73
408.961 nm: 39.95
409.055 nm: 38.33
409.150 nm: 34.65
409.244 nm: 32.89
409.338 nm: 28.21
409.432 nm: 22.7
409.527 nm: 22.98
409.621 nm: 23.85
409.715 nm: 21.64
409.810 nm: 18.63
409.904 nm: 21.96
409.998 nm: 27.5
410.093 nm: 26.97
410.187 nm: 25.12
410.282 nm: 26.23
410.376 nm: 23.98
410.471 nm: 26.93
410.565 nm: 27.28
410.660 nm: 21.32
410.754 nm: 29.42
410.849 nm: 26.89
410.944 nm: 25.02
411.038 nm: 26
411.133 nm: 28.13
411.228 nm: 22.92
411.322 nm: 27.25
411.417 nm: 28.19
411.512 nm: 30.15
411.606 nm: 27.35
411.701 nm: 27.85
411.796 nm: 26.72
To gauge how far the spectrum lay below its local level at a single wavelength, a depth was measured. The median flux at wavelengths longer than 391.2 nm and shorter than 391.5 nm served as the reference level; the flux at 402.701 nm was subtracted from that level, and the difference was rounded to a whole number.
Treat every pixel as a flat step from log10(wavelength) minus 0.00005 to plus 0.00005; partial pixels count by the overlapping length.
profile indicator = -7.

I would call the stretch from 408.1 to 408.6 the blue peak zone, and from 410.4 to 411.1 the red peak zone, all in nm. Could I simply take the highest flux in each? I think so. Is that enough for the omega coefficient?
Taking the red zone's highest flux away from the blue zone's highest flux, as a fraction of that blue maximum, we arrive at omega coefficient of -0.03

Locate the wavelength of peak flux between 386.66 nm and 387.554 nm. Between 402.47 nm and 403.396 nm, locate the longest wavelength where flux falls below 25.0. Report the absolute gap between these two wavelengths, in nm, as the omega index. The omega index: 16.64 nm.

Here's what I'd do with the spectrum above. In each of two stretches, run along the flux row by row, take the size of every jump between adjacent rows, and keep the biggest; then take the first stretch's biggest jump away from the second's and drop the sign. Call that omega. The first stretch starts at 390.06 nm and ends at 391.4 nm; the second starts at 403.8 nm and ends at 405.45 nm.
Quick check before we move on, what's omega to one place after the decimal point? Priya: 1.8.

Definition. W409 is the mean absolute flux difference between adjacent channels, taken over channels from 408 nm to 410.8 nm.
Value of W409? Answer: 3.46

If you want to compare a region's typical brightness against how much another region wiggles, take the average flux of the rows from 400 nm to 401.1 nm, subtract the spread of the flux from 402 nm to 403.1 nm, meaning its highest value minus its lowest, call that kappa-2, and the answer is 19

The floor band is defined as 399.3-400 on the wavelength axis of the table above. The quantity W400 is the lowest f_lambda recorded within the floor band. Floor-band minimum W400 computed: 20.54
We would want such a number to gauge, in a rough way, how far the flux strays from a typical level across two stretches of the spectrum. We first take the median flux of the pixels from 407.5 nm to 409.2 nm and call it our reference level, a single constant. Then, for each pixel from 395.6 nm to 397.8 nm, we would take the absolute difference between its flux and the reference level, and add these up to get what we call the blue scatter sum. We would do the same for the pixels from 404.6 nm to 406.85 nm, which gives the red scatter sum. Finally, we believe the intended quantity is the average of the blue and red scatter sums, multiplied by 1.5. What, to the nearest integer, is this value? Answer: 255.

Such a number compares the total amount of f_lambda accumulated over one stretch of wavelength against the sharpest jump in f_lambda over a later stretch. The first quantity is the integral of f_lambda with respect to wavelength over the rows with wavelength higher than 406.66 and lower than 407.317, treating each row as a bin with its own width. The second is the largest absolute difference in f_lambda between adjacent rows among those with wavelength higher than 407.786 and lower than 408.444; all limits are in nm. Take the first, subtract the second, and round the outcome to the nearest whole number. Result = 10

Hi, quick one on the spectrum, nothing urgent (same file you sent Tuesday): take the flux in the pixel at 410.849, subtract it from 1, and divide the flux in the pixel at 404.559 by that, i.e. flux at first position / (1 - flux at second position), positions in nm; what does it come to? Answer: -0.85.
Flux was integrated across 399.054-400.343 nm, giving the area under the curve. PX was 32.4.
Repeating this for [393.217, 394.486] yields 17.2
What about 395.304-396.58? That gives 21.4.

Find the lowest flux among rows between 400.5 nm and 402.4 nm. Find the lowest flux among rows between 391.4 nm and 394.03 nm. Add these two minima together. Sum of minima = 24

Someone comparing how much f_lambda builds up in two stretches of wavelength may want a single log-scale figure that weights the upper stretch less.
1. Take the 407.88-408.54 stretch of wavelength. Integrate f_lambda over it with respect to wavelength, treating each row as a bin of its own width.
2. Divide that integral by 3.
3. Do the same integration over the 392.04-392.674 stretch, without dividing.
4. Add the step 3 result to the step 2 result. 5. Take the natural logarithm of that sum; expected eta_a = 2.86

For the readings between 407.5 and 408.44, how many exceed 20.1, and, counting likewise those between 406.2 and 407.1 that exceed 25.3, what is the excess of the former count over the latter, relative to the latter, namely 0.3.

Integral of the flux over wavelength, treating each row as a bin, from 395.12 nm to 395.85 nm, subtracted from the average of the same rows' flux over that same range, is 5.5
